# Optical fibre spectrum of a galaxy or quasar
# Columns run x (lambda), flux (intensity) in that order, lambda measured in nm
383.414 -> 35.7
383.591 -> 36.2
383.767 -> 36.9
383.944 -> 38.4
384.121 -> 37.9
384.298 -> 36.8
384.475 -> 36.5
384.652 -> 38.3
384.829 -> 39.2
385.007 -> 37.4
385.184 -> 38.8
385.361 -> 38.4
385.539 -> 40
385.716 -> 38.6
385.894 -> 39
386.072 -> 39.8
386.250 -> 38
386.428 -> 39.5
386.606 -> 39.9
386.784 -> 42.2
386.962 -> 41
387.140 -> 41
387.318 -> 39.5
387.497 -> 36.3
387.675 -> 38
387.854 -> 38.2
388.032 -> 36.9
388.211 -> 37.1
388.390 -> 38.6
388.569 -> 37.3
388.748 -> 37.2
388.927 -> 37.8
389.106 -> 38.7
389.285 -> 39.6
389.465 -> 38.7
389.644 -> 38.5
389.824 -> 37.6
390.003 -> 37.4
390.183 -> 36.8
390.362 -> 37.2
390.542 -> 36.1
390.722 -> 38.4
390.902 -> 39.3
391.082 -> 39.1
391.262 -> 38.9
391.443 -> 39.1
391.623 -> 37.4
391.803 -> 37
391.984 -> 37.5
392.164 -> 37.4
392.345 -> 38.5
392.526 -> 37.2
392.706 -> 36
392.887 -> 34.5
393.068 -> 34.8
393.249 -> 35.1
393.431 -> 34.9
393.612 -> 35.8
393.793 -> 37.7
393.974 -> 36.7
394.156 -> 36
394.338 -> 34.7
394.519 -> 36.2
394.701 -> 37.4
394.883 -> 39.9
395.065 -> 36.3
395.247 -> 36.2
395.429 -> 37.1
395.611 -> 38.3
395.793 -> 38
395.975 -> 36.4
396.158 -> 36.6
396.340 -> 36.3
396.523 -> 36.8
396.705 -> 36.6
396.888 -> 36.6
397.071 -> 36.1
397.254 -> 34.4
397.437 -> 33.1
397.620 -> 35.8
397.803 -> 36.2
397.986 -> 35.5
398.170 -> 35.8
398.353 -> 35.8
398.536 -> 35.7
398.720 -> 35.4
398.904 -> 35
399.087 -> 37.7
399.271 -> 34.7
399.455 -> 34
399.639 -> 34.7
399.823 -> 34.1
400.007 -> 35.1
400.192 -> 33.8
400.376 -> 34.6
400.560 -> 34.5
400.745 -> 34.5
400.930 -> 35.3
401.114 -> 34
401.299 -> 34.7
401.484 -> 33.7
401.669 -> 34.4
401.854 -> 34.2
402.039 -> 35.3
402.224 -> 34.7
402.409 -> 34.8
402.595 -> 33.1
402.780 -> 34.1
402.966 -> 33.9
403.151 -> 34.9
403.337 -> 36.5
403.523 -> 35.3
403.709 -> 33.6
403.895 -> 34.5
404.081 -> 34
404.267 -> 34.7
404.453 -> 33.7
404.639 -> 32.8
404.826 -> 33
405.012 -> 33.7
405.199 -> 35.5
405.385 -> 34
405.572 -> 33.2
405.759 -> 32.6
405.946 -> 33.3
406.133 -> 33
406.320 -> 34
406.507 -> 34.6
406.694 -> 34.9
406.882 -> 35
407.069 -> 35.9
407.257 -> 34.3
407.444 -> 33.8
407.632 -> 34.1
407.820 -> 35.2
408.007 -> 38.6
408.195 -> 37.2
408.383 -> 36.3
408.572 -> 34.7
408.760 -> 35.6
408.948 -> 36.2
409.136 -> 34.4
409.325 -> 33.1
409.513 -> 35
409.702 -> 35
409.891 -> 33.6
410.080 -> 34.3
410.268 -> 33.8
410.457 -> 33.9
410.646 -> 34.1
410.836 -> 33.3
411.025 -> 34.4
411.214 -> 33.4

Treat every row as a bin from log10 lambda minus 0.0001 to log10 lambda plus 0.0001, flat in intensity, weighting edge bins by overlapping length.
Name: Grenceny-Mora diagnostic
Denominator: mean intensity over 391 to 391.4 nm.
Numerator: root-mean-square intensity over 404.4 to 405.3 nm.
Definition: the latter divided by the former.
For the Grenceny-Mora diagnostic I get 0.87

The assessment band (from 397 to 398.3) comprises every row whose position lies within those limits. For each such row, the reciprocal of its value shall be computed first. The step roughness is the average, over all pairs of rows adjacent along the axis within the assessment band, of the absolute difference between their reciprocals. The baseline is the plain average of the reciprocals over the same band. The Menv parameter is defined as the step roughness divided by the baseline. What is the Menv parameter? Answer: 0.0345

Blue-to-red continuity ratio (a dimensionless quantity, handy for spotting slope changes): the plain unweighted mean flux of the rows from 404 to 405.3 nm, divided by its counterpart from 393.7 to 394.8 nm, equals 0.93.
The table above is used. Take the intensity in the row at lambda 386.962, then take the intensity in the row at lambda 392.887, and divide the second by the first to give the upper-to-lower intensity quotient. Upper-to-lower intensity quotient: 0.84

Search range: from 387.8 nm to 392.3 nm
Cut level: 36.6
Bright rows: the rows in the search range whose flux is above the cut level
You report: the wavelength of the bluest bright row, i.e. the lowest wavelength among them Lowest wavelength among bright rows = 387.854 nm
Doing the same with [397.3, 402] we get 399.087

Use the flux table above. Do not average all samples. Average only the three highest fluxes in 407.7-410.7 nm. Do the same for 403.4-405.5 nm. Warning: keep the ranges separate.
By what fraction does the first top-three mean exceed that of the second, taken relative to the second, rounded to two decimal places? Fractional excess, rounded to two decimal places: 0.06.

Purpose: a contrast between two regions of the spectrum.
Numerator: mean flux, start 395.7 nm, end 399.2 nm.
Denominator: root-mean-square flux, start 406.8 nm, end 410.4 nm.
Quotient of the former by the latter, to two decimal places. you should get 1.03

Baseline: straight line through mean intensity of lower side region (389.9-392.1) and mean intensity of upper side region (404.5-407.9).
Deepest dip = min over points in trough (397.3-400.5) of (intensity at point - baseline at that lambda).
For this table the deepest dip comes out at -3.1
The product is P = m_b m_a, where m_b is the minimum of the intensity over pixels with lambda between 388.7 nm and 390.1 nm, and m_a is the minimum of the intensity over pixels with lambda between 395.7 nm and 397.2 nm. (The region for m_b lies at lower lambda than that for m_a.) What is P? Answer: 1343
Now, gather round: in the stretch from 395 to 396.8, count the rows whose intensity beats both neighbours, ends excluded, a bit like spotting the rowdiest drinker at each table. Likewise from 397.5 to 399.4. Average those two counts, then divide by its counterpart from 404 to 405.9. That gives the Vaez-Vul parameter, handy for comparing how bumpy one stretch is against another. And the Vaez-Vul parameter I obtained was 1.25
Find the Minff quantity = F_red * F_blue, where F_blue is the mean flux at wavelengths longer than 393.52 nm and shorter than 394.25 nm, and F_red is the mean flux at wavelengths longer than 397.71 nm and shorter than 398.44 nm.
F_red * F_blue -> 1309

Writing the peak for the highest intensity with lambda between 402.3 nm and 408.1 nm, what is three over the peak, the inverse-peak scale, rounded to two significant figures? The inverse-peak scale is 0.078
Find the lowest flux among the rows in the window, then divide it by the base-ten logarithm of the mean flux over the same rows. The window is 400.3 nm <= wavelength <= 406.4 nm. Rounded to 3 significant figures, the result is 21.3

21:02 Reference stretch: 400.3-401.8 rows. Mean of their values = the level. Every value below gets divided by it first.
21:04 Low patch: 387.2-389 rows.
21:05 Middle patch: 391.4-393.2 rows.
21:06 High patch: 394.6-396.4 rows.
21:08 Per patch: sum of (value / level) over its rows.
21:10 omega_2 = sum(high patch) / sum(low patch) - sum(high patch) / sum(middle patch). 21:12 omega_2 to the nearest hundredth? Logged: -0.02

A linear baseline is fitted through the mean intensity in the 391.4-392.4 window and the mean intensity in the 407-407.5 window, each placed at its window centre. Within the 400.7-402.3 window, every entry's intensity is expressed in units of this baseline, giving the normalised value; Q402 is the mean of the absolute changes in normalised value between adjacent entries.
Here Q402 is 0.022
